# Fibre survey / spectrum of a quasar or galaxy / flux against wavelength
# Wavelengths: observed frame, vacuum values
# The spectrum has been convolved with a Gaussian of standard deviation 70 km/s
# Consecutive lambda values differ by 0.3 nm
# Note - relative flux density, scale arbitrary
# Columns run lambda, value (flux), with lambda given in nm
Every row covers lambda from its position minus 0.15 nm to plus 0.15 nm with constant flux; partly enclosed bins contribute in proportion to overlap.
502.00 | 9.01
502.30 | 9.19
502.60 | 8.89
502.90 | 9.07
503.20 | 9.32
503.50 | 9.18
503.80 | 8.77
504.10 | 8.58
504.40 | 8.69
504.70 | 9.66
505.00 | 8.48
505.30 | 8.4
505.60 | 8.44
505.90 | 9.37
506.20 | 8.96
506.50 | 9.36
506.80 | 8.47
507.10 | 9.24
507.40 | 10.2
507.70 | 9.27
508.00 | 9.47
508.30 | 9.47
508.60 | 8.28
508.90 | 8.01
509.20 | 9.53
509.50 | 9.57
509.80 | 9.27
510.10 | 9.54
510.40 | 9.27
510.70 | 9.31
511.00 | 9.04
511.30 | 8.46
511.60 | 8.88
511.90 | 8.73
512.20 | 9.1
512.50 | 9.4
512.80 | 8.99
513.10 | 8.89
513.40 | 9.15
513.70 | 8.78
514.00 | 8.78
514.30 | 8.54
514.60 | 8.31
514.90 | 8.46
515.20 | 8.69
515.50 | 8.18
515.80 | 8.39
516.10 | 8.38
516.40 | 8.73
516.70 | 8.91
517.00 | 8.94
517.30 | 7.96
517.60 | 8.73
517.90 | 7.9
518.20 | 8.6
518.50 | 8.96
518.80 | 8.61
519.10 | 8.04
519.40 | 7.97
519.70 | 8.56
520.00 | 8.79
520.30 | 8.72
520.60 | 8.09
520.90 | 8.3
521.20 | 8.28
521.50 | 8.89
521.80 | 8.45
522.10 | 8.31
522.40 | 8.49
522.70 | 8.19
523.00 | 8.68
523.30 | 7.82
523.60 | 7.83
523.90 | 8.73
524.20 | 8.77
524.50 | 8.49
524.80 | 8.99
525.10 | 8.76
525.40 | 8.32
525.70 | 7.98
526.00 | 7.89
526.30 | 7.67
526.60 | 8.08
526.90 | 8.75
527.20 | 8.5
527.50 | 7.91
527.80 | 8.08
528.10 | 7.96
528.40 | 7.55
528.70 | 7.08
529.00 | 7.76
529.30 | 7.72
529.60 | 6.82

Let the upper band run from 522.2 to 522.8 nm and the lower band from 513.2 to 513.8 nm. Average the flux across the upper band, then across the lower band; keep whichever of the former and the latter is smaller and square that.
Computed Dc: 70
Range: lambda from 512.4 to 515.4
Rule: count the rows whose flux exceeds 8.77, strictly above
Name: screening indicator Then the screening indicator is 6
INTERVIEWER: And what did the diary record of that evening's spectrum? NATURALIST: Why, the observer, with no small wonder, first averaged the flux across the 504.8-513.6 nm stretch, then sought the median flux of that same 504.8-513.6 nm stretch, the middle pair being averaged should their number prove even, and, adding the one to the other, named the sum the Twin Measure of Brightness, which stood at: 18.2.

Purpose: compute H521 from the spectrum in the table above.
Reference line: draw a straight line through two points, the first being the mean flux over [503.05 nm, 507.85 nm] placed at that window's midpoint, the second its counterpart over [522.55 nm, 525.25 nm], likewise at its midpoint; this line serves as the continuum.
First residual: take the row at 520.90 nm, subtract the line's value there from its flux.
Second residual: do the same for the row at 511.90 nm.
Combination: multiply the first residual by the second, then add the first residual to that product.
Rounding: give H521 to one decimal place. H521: -0.2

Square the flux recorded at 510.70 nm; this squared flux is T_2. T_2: 87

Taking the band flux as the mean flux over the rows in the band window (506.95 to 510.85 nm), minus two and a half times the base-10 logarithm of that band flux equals -2.42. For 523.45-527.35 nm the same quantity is -2.31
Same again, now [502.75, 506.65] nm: -2.38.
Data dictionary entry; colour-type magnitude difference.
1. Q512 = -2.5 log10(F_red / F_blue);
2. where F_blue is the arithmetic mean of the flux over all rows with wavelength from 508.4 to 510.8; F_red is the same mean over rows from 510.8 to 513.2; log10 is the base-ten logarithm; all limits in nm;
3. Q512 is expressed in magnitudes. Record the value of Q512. 0.019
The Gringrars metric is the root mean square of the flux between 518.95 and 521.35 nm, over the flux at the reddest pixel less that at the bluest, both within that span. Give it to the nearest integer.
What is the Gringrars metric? 35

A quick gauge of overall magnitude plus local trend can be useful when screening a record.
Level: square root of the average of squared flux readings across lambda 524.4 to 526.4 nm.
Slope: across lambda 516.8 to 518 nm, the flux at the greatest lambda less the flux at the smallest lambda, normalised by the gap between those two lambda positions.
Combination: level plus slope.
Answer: 7.16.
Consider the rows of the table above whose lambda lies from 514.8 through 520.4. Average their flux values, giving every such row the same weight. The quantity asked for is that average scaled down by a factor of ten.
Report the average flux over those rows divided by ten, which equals 0.850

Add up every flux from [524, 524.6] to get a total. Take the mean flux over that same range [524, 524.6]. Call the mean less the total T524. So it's -8.6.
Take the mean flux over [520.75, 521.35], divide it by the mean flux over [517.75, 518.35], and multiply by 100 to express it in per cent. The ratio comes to 100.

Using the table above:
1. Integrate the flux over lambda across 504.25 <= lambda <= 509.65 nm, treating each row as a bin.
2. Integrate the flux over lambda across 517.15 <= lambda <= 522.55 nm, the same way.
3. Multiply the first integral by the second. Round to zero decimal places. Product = 2223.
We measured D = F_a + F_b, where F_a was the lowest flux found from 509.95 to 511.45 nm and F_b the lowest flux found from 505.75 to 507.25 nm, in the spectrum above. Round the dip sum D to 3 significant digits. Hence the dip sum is 16.9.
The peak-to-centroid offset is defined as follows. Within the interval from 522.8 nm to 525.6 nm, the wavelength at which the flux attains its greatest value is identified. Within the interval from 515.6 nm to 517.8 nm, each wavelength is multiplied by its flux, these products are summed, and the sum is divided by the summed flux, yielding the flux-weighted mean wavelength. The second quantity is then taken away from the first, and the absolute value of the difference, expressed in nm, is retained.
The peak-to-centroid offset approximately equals 8.10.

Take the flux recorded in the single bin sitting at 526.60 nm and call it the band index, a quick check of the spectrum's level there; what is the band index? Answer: 8.08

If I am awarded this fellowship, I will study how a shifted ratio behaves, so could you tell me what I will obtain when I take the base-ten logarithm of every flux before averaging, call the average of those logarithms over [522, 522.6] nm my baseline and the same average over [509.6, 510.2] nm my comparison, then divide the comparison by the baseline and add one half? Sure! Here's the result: 1.55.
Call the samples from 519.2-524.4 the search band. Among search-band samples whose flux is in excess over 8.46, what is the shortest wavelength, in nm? 519.70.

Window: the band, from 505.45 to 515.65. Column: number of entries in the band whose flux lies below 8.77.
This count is 11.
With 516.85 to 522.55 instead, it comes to 15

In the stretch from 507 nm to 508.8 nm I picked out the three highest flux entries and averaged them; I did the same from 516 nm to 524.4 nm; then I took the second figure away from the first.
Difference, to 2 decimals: 0.78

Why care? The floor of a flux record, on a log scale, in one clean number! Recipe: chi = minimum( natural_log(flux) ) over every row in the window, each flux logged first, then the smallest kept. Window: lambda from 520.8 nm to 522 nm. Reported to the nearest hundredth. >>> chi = 2.11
